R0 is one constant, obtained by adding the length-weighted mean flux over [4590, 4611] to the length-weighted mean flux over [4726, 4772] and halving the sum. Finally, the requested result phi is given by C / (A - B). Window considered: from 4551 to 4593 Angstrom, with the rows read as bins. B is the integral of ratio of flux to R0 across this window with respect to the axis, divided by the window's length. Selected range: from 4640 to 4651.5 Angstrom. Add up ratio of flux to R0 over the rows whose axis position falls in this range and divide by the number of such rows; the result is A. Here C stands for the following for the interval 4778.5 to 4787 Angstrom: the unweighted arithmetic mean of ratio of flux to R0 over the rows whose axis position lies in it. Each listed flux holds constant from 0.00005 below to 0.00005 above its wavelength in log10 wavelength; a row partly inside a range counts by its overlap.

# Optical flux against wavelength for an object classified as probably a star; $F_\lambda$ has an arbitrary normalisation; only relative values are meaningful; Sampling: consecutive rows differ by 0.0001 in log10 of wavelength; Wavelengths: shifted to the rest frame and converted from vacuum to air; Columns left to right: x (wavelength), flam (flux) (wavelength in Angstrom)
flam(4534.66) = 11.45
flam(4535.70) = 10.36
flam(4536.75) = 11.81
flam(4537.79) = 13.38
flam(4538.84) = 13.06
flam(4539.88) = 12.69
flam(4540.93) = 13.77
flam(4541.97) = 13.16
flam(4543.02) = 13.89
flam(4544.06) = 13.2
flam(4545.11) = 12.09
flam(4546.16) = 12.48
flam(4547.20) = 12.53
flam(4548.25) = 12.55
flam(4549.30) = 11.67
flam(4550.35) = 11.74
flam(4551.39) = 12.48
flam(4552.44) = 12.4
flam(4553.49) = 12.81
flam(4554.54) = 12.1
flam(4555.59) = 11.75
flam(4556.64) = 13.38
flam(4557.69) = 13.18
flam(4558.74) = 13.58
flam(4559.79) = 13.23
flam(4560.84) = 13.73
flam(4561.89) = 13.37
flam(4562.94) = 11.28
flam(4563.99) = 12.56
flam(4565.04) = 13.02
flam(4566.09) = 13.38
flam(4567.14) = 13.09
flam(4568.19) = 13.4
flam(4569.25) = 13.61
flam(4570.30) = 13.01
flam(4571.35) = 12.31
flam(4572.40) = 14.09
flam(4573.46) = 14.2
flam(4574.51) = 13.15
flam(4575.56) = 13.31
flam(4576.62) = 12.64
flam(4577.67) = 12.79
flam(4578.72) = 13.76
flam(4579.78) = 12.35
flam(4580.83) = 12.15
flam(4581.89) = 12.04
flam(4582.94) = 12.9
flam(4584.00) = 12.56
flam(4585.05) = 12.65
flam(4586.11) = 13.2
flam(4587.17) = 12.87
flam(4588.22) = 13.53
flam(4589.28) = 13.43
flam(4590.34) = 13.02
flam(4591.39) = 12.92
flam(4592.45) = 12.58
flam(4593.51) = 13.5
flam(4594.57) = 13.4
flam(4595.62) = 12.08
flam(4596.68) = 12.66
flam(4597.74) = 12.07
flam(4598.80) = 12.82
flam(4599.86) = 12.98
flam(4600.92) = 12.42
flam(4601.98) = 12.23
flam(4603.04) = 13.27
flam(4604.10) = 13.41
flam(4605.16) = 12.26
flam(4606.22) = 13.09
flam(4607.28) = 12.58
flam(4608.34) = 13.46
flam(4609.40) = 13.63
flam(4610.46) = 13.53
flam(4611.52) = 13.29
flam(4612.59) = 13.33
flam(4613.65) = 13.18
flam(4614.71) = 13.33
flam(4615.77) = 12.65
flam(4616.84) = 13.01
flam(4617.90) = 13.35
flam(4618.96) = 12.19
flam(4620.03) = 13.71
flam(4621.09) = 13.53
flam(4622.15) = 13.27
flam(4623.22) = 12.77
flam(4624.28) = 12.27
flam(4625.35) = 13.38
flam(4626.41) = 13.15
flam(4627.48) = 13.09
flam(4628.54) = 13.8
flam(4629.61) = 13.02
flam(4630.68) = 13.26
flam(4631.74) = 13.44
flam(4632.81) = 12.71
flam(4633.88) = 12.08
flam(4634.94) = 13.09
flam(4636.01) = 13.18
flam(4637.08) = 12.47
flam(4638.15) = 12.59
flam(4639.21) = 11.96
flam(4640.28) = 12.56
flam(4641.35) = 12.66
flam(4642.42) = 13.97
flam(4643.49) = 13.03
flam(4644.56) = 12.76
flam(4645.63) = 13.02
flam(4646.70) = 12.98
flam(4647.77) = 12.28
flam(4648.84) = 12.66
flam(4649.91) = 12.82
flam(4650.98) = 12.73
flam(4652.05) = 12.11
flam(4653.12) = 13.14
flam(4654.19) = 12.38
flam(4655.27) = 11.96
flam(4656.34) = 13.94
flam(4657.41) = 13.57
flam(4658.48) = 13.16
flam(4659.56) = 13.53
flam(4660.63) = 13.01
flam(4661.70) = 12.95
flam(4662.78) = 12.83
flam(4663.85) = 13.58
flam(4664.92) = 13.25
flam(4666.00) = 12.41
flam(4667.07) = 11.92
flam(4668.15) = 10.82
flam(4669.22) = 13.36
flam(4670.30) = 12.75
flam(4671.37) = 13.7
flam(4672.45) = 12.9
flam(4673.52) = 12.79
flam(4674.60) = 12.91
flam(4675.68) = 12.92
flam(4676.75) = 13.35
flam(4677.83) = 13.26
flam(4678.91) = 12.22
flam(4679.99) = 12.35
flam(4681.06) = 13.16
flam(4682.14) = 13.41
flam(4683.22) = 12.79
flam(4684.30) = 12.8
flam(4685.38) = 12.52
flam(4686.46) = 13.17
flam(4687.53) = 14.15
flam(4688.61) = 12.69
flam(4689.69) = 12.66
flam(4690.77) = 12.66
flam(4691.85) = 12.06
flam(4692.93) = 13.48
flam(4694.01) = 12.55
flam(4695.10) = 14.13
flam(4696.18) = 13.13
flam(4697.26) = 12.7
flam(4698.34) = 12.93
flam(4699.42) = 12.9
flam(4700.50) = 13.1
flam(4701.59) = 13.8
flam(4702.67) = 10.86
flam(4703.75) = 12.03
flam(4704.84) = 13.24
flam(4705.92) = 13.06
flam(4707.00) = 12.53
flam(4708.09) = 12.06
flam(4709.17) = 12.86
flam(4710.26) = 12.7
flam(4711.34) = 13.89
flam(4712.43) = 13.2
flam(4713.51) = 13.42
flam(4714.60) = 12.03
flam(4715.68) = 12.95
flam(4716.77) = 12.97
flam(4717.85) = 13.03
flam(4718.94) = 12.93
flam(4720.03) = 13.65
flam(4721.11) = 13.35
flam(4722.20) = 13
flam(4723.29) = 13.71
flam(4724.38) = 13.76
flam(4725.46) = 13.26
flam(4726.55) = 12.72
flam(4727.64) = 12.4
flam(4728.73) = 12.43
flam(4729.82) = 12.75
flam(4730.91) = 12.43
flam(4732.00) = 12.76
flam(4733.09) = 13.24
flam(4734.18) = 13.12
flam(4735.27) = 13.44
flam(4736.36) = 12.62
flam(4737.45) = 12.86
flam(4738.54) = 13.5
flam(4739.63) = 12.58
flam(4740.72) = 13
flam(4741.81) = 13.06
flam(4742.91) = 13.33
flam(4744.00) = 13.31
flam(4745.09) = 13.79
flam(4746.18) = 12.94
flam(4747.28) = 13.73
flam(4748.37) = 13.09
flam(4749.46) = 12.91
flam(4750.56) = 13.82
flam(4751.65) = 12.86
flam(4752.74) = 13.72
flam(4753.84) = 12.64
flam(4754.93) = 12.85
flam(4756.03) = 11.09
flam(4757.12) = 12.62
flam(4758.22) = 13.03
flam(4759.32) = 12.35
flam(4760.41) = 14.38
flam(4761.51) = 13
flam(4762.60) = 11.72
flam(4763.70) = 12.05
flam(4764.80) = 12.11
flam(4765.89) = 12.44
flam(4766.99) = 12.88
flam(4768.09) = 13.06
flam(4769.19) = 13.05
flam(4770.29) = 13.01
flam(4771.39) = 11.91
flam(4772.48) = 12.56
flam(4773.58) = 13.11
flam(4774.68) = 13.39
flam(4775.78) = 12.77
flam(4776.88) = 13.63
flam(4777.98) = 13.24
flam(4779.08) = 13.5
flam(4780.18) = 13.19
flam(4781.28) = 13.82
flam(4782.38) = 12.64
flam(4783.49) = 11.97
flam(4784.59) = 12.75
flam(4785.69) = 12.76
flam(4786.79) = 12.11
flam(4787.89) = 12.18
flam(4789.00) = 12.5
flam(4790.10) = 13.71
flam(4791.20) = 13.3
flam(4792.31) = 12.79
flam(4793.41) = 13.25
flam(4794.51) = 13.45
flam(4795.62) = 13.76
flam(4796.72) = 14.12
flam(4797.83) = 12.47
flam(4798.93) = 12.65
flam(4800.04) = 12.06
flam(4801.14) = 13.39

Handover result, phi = -152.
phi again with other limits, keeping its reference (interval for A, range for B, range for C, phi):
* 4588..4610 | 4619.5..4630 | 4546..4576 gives -45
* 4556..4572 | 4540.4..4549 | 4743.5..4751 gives 87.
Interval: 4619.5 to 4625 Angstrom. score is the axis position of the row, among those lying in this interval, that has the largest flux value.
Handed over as 4620.03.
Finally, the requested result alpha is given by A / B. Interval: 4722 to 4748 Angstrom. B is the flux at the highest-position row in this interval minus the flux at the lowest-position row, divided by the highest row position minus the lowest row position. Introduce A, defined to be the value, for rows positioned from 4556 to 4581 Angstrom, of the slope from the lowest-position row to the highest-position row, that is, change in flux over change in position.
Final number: -2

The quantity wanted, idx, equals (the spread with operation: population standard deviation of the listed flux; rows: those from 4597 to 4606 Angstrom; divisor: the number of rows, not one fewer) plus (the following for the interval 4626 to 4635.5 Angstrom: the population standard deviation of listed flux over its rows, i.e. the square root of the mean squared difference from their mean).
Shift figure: 0.93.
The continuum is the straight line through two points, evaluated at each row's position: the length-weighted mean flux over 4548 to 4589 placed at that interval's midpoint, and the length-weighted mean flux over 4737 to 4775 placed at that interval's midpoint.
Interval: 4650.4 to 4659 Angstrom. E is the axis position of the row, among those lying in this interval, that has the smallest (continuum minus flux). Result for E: 4656.34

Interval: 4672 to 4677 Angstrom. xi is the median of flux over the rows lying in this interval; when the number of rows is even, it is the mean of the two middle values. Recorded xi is 12.9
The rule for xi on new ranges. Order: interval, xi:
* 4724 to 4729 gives 12.7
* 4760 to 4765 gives 12.1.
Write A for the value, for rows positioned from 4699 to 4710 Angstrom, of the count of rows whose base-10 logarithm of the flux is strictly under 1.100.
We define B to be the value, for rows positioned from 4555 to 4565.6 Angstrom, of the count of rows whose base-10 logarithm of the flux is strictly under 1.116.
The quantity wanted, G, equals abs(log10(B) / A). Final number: 0.2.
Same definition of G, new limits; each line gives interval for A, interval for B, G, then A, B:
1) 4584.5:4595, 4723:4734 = 0.8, 1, 6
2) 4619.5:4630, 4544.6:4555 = 1.0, 1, 10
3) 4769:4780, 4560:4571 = 0.3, 2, 4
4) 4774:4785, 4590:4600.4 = 0.9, 1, 8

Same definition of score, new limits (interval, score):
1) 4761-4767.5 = 4761.51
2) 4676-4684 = 4682.14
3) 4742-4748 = 4745.09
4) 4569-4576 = 4573.46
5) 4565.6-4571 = 4569.25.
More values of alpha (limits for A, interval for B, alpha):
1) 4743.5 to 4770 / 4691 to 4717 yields 0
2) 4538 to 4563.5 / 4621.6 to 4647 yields 6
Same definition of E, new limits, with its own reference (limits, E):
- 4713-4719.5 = 4713.51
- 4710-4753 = 4711.34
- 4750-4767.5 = 4760.41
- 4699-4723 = 4711.34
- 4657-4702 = 4687.53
